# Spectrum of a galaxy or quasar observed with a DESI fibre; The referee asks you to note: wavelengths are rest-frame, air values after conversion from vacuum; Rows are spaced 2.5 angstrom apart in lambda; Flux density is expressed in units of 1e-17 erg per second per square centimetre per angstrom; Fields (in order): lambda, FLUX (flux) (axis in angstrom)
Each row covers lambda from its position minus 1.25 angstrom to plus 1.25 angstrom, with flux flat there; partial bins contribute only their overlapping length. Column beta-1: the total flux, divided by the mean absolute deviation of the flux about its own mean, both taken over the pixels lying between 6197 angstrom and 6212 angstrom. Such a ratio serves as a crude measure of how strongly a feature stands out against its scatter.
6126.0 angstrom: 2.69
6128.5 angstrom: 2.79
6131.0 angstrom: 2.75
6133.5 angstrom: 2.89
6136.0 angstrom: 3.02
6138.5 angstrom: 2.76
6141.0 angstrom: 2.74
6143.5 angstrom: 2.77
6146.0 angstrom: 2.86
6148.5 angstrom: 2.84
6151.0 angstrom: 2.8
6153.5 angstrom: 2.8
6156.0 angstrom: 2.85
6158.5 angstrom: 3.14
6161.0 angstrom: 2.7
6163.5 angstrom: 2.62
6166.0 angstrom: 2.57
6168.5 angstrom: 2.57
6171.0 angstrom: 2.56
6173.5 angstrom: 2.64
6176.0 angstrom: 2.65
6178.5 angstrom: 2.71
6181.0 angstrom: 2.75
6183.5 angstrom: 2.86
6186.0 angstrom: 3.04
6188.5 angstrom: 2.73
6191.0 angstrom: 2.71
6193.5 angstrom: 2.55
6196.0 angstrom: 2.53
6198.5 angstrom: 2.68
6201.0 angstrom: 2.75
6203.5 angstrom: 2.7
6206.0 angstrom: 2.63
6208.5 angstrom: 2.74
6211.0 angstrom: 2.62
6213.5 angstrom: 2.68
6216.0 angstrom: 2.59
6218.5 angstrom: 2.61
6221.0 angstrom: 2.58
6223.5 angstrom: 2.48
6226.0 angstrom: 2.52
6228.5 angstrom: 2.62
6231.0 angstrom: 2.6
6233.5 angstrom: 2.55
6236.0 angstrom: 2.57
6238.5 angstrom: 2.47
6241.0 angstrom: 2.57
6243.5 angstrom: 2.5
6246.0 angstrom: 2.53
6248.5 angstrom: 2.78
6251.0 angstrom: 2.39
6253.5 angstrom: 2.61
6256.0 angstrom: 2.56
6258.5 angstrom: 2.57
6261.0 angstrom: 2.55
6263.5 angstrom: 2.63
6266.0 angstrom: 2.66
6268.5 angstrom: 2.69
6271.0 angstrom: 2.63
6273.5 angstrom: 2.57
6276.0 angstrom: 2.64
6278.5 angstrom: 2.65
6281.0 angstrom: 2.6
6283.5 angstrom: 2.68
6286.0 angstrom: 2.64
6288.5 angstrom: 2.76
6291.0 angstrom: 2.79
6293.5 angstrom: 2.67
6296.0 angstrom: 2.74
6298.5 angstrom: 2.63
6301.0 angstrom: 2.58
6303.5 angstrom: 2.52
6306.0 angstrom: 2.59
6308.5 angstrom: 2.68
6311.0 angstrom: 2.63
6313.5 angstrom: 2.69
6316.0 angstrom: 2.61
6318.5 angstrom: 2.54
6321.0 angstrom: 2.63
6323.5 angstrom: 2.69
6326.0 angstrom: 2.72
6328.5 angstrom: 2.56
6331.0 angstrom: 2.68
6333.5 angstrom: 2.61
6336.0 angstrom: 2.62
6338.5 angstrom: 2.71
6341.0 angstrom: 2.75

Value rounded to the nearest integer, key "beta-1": 372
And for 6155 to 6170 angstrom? 97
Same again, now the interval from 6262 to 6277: 593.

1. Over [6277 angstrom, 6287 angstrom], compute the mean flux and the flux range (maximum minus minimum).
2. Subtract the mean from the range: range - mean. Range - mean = -2.56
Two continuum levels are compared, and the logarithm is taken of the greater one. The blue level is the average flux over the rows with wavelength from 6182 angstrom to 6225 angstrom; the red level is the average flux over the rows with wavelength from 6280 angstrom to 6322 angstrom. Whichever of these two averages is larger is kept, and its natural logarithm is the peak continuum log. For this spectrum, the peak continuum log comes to 0.98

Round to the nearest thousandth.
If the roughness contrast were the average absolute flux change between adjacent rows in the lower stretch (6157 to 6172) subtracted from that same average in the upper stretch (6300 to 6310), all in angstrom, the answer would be -0.043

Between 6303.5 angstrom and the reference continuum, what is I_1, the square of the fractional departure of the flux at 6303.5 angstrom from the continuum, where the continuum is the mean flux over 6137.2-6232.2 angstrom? 0.0044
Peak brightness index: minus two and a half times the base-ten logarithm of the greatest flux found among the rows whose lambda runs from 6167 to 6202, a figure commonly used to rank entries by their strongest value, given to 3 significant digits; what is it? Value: -1.21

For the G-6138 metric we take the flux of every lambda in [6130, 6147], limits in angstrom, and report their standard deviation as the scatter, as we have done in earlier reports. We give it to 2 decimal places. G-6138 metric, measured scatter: 0.10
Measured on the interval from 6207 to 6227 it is 0.08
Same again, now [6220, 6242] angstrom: 0.05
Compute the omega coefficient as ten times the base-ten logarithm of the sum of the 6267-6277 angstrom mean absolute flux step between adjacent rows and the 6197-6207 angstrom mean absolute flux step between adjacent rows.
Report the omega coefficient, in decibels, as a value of -9.0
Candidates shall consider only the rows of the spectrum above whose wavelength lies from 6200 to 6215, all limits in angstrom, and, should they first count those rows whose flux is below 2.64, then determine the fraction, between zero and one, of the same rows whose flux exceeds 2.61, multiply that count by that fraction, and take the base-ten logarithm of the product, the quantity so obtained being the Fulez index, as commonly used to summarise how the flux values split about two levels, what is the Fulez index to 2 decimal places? 0.30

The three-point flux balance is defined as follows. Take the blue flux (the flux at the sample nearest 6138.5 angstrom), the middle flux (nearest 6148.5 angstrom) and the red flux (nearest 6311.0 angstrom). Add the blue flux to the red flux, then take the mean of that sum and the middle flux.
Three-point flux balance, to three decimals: 4.115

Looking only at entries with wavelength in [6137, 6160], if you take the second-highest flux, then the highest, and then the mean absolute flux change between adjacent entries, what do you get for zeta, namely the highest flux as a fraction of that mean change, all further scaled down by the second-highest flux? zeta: 16.3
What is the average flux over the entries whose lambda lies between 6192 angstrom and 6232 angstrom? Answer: 2.62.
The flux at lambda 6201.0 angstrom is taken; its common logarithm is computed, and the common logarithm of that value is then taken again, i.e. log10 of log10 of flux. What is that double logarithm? -0.357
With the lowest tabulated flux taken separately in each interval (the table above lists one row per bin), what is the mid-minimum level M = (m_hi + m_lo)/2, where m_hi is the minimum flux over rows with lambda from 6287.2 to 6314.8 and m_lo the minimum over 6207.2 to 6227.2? 2.50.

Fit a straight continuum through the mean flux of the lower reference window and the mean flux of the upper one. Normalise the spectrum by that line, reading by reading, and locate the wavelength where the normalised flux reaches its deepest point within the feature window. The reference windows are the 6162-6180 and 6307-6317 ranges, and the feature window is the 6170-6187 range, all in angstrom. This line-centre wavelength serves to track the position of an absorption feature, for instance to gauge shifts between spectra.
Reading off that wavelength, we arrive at 6171.0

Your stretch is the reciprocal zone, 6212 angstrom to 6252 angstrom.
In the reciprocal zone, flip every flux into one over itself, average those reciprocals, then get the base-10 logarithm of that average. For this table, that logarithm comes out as -0.409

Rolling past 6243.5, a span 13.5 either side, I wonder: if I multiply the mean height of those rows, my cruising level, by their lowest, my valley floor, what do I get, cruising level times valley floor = 6.11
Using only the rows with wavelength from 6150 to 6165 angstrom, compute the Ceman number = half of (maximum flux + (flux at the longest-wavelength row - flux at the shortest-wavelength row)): 1.48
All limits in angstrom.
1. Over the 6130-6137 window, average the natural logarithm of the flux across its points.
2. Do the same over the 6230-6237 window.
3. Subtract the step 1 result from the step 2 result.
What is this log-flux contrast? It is -0.11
